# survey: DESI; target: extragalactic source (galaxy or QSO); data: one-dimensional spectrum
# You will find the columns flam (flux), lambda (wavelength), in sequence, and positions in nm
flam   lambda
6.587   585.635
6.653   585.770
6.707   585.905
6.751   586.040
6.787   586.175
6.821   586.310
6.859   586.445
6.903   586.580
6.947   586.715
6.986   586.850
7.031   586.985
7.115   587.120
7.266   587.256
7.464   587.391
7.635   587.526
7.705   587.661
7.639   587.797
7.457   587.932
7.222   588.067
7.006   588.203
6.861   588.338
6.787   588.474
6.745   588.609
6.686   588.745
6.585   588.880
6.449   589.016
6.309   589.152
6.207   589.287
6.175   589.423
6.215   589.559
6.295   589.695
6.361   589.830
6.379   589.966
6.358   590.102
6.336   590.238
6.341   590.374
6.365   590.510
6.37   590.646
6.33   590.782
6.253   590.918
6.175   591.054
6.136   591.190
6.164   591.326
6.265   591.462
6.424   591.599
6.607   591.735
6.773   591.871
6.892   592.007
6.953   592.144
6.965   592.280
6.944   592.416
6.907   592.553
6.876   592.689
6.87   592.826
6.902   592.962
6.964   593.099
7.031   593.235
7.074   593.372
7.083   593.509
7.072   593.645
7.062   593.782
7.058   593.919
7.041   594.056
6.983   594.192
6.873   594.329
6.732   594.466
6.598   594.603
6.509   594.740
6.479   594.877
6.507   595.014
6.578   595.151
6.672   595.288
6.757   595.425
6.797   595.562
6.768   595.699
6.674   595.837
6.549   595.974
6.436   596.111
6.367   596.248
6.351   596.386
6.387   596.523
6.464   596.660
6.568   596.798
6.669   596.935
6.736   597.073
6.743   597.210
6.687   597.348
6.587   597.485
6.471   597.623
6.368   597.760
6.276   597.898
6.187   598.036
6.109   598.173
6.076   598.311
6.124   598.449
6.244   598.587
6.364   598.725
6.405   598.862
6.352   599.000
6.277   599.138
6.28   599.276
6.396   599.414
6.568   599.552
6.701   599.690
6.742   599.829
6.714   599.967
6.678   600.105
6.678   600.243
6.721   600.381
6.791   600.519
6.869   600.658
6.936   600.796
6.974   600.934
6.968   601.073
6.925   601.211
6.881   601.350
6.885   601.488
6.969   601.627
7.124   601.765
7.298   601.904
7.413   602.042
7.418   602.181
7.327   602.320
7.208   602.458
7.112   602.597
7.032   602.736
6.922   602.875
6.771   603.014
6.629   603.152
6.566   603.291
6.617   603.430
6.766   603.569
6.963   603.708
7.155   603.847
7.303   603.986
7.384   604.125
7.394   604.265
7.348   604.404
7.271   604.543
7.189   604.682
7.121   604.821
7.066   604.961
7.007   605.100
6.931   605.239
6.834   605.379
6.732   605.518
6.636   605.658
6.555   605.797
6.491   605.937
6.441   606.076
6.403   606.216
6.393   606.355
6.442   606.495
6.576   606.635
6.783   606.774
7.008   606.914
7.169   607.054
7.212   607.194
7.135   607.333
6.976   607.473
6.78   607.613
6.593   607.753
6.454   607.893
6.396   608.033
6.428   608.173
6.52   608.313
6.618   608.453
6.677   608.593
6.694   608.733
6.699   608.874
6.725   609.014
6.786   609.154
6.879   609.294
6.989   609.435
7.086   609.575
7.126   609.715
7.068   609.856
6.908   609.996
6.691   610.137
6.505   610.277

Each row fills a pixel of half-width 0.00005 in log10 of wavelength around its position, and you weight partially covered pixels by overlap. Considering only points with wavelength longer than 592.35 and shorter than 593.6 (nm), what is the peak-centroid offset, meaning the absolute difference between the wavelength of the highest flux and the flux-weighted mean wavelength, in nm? 0.54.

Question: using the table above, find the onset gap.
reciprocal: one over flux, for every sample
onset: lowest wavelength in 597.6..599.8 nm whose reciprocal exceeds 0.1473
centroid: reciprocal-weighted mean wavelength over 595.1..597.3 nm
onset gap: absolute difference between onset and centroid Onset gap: 1.44 nm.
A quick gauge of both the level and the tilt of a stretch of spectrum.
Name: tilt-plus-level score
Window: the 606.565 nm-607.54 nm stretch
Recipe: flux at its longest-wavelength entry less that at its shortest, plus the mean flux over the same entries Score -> 7.4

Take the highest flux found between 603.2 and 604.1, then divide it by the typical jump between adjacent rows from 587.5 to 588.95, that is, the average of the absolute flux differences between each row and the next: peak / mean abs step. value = 61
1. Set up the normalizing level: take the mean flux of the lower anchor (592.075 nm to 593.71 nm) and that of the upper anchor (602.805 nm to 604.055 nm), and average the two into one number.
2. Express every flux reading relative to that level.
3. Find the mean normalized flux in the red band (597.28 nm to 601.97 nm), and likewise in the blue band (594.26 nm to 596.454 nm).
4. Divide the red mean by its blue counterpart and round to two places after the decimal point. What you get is 1.00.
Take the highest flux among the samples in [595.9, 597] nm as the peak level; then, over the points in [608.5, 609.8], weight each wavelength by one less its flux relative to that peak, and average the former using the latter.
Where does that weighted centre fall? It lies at 609.47 nm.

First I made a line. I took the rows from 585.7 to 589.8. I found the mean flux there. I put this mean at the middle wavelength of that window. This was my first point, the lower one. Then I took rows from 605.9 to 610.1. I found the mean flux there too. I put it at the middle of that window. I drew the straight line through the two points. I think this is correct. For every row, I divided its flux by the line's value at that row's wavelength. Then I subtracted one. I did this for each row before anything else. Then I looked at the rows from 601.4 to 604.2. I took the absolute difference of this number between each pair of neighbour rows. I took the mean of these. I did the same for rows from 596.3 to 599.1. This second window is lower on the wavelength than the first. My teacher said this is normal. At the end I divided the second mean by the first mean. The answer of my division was 0.65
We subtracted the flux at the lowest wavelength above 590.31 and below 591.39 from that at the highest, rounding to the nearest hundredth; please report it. -0.18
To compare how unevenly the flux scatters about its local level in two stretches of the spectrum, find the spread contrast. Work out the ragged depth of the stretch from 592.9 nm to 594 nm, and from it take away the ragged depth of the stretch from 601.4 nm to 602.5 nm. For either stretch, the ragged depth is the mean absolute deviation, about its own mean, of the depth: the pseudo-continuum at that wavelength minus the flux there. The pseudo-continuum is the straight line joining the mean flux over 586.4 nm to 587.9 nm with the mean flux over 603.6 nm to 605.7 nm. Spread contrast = -0.11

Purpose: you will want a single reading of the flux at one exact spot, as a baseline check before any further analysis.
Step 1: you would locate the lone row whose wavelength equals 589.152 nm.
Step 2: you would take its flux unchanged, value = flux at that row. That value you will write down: 6.309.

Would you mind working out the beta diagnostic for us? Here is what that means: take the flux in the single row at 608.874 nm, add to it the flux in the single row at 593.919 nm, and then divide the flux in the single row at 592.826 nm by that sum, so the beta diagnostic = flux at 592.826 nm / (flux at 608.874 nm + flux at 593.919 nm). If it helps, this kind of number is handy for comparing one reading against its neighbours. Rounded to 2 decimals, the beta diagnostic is 0.50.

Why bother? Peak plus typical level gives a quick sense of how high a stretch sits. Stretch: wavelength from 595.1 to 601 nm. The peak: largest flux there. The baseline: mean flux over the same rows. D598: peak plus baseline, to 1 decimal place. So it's 13.5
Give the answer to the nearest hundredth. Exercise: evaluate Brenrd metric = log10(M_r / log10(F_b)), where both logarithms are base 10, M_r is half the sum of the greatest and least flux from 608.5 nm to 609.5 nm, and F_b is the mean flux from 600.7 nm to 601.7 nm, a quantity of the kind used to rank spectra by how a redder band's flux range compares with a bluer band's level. 0.91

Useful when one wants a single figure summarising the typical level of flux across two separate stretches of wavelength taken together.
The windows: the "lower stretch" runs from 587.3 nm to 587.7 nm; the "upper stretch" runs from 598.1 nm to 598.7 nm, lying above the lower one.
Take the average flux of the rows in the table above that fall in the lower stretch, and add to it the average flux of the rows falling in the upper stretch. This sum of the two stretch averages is 13.7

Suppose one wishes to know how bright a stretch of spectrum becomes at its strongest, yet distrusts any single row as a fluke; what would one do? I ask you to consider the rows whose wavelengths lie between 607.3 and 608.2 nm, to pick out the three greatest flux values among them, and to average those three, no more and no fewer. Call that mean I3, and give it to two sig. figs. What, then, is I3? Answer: 7.0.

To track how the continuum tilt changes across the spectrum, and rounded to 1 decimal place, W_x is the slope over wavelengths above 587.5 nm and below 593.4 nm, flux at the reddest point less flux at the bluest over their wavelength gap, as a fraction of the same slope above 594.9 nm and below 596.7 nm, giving 3.7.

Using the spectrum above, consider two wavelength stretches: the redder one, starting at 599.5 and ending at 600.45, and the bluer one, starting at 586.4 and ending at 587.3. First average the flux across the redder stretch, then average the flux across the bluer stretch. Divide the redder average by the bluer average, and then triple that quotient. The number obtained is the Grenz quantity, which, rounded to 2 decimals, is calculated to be 2.86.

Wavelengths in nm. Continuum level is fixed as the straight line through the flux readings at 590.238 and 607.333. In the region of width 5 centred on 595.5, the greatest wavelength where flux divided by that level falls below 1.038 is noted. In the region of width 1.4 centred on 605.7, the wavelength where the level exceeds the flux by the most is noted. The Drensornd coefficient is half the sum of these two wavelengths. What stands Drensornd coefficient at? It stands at 602.13 nm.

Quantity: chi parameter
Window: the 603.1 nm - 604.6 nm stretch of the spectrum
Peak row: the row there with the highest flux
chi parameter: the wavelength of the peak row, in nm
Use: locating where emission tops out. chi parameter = 604.265 nm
